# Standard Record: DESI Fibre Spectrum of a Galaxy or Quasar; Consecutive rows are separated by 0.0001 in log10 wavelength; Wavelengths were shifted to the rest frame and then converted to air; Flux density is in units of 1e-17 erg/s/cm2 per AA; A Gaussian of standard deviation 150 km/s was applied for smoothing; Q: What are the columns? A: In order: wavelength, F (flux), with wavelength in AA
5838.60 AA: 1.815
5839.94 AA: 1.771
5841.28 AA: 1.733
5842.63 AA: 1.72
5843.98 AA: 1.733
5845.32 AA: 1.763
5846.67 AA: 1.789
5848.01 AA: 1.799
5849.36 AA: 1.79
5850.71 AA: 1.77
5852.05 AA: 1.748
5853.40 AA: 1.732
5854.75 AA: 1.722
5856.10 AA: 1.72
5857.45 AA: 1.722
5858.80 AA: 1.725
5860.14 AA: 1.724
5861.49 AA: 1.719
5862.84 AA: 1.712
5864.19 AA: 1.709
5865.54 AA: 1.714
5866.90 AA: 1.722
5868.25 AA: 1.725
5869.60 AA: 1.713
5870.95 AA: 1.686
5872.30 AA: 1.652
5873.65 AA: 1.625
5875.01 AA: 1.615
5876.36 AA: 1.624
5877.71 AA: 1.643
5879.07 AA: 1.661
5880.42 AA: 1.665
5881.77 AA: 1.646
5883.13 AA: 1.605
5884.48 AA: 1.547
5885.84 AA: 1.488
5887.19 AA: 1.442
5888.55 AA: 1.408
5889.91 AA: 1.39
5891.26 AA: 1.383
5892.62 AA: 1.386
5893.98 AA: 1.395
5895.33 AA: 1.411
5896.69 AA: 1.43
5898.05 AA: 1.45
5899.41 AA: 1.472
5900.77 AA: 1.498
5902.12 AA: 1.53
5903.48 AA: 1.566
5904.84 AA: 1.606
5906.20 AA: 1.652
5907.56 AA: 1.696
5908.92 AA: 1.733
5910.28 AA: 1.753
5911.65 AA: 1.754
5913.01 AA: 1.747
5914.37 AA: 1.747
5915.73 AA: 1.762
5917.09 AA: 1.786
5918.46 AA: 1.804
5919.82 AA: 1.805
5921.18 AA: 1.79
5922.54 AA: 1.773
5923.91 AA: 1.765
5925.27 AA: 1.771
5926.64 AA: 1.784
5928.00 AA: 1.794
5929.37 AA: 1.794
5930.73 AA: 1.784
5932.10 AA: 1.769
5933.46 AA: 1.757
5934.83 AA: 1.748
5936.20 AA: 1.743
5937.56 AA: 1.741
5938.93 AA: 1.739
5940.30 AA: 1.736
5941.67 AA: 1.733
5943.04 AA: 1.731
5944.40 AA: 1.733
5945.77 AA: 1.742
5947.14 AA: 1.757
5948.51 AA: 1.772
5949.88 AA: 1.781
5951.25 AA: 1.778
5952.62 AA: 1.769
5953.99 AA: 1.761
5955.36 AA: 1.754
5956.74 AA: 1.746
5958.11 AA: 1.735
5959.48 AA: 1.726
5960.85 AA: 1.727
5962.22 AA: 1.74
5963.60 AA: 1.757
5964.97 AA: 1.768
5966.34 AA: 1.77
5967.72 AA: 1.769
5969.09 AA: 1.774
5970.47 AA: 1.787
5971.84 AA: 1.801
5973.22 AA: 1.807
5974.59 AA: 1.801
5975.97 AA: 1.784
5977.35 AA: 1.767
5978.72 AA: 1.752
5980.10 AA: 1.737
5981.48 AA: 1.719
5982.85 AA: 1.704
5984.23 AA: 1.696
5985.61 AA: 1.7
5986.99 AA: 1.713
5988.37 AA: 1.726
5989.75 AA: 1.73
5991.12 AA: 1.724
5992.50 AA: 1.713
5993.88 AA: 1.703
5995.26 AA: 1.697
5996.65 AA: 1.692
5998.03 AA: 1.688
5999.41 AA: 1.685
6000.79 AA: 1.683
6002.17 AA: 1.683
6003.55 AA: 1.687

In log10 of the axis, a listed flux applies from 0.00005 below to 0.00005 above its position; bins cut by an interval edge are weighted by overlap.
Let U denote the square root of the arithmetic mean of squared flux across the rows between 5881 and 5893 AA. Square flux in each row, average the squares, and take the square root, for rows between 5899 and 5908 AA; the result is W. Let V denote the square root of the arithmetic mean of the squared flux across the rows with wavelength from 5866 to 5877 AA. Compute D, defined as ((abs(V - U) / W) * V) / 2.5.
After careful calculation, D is 0.081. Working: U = 1.48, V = 1.67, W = 1.58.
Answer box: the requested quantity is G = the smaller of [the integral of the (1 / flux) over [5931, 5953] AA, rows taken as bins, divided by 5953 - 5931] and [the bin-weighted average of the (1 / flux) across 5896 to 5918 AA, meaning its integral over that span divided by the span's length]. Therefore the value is 0.571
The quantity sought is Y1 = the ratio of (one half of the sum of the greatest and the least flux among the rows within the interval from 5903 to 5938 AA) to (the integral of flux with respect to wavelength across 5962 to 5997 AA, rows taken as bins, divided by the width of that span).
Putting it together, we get 0.97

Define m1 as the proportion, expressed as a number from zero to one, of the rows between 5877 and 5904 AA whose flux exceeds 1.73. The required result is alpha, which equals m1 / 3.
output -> 0.00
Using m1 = 0.00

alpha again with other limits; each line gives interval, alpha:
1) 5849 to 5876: 0.07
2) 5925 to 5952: 0.33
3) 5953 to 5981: 0.30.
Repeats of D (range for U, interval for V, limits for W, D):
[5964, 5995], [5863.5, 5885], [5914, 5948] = 0.033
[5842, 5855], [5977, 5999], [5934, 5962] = 0.016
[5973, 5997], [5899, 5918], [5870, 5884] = 0.026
